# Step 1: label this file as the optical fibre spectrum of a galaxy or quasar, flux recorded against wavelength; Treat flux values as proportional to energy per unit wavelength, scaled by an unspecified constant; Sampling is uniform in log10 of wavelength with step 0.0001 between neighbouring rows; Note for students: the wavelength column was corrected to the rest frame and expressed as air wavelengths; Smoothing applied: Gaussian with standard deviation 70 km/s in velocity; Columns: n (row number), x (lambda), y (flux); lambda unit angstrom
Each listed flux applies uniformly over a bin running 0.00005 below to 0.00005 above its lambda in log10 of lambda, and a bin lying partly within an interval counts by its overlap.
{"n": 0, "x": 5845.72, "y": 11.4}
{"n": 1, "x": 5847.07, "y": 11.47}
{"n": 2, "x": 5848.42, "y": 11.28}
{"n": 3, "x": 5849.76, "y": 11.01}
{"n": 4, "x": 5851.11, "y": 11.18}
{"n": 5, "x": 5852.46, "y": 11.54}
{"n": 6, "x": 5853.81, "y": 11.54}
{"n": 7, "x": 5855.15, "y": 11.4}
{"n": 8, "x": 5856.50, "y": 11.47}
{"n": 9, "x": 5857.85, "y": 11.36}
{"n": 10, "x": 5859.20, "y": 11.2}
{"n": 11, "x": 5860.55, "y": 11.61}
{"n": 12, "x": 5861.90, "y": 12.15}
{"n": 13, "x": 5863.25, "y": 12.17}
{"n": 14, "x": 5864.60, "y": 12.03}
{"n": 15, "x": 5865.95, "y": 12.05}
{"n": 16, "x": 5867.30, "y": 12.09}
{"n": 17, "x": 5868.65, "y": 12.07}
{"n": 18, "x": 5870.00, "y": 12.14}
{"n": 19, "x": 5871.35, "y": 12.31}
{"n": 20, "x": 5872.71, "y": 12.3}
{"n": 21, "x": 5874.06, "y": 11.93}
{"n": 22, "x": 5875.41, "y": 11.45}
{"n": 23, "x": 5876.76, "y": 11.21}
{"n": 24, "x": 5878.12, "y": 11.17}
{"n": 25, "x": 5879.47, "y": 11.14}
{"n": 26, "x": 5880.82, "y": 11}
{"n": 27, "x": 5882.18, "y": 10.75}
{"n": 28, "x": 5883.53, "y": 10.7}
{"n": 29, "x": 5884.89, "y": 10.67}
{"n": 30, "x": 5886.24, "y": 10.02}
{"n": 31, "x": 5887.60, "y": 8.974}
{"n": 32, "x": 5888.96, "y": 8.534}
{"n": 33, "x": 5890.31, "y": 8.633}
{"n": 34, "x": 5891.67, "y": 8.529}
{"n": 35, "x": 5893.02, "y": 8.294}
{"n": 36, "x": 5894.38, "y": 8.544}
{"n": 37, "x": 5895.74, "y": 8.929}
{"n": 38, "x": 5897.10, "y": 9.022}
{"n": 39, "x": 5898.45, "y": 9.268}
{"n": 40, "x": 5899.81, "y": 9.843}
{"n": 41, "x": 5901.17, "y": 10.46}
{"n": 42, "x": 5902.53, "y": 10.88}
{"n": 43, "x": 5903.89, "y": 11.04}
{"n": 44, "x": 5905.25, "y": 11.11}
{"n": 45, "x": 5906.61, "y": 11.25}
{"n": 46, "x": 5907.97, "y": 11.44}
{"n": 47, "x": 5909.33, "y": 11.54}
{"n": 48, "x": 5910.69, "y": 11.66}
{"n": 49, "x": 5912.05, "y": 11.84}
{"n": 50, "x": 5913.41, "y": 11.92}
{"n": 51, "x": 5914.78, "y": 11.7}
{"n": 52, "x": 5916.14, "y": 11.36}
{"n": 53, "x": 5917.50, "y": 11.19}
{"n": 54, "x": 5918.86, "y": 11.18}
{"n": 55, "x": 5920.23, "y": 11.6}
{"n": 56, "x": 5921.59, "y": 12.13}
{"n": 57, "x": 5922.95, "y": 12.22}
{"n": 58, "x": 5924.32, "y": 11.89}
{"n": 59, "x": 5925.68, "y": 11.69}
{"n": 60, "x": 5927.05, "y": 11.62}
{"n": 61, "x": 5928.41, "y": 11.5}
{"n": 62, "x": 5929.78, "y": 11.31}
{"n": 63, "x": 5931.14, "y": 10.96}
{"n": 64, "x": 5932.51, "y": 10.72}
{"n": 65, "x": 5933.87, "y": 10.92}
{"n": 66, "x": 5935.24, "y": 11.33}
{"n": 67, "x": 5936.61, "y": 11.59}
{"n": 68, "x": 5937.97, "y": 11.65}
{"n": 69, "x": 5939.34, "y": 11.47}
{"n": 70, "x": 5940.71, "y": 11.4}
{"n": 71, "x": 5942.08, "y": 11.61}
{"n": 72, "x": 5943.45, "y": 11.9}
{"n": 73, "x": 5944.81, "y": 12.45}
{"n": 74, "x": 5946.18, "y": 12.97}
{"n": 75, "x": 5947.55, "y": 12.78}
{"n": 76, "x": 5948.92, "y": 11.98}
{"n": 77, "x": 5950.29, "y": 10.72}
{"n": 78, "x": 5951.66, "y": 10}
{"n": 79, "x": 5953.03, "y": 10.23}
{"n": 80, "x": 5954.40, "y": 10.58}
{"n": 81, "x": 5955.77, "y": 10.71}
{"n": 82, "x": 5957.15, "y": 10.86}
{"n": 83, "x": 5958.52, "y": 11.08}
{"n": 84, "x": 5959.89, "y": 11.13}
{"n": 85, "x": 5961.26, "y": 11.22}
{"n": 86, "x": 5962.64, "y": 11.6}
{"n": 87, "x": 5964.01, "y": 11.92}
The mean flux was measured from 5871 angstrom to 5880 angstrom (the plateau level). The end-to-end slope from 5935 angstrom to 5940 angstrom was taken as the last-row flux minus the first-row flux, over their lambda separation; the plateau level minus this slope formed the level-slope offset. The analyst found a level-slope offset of 11.6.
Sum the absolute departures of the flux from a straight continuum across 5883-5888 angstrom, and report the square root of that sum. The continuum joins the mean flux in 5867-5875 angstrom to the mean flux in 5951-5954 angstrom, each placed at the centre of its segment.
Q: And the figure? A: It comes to 2.6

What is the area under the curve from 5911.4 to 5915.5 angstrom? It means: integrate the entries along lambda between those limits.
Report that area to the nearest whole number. 48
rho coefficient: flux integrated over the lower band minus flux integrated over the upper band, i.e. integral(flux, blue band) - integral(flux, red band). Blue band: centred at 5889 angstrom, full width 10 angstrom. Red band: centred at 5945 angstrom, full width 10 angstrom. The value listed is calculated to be -30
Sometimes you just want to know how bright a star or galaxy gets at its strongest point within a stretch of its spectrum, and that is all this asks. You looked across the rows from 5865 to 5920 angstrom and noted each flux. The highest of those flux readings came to 12.31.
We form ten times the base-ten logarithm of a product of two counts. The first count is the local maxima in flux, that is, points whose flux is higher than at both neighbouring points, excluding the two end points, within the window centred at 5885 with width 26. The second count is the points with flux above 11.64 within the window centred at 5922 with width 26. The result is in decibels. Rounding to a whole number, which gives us 9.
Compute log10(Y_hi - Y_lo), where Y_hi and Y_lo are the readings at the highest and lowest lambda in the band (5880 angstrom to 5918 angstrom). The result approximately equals -0.72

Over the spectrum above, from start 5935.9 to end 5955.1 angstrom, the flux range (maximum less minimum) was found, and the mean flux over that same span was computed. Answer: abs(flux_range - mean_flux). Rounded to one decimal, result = 8.6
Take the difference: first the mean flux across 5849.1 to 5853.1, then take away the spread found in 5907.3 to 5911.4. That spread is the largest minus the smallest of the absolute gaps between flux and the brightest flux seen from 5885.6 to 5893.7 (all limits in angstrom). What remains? 11.0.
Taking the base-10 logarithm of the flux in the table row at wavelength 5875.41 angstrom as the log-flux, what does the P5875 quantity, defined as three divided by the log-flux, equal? 2.83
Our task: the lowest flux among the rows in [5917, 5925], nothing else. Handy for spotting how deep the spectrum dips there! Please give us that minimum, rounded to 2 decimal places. 11.18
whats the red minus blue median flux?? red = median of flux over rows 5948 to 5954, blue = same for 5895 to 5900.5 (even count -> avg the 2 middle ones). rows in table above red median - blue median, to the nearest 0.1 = 1.3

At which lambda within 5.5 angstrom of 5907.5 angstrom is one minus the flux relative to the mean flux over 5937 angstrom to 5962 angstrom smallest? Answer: 5912.05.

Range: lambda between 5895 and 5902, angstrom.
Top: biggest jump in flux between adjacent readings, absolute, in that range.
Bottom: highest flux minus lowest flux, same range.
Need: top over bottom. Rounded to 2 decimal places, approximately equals 0.40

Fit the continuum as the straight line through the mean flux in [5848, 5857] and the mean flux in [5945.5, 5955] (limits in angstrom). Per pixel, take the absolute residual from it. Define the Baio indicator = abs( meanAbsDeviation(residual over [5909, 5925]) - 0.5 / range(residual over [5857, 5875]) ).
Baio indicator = 0.30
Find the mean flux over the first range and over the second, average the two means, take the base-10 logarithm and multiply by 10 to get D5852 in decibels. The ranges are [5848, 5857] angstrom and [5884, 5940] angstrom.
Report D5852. 10.4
